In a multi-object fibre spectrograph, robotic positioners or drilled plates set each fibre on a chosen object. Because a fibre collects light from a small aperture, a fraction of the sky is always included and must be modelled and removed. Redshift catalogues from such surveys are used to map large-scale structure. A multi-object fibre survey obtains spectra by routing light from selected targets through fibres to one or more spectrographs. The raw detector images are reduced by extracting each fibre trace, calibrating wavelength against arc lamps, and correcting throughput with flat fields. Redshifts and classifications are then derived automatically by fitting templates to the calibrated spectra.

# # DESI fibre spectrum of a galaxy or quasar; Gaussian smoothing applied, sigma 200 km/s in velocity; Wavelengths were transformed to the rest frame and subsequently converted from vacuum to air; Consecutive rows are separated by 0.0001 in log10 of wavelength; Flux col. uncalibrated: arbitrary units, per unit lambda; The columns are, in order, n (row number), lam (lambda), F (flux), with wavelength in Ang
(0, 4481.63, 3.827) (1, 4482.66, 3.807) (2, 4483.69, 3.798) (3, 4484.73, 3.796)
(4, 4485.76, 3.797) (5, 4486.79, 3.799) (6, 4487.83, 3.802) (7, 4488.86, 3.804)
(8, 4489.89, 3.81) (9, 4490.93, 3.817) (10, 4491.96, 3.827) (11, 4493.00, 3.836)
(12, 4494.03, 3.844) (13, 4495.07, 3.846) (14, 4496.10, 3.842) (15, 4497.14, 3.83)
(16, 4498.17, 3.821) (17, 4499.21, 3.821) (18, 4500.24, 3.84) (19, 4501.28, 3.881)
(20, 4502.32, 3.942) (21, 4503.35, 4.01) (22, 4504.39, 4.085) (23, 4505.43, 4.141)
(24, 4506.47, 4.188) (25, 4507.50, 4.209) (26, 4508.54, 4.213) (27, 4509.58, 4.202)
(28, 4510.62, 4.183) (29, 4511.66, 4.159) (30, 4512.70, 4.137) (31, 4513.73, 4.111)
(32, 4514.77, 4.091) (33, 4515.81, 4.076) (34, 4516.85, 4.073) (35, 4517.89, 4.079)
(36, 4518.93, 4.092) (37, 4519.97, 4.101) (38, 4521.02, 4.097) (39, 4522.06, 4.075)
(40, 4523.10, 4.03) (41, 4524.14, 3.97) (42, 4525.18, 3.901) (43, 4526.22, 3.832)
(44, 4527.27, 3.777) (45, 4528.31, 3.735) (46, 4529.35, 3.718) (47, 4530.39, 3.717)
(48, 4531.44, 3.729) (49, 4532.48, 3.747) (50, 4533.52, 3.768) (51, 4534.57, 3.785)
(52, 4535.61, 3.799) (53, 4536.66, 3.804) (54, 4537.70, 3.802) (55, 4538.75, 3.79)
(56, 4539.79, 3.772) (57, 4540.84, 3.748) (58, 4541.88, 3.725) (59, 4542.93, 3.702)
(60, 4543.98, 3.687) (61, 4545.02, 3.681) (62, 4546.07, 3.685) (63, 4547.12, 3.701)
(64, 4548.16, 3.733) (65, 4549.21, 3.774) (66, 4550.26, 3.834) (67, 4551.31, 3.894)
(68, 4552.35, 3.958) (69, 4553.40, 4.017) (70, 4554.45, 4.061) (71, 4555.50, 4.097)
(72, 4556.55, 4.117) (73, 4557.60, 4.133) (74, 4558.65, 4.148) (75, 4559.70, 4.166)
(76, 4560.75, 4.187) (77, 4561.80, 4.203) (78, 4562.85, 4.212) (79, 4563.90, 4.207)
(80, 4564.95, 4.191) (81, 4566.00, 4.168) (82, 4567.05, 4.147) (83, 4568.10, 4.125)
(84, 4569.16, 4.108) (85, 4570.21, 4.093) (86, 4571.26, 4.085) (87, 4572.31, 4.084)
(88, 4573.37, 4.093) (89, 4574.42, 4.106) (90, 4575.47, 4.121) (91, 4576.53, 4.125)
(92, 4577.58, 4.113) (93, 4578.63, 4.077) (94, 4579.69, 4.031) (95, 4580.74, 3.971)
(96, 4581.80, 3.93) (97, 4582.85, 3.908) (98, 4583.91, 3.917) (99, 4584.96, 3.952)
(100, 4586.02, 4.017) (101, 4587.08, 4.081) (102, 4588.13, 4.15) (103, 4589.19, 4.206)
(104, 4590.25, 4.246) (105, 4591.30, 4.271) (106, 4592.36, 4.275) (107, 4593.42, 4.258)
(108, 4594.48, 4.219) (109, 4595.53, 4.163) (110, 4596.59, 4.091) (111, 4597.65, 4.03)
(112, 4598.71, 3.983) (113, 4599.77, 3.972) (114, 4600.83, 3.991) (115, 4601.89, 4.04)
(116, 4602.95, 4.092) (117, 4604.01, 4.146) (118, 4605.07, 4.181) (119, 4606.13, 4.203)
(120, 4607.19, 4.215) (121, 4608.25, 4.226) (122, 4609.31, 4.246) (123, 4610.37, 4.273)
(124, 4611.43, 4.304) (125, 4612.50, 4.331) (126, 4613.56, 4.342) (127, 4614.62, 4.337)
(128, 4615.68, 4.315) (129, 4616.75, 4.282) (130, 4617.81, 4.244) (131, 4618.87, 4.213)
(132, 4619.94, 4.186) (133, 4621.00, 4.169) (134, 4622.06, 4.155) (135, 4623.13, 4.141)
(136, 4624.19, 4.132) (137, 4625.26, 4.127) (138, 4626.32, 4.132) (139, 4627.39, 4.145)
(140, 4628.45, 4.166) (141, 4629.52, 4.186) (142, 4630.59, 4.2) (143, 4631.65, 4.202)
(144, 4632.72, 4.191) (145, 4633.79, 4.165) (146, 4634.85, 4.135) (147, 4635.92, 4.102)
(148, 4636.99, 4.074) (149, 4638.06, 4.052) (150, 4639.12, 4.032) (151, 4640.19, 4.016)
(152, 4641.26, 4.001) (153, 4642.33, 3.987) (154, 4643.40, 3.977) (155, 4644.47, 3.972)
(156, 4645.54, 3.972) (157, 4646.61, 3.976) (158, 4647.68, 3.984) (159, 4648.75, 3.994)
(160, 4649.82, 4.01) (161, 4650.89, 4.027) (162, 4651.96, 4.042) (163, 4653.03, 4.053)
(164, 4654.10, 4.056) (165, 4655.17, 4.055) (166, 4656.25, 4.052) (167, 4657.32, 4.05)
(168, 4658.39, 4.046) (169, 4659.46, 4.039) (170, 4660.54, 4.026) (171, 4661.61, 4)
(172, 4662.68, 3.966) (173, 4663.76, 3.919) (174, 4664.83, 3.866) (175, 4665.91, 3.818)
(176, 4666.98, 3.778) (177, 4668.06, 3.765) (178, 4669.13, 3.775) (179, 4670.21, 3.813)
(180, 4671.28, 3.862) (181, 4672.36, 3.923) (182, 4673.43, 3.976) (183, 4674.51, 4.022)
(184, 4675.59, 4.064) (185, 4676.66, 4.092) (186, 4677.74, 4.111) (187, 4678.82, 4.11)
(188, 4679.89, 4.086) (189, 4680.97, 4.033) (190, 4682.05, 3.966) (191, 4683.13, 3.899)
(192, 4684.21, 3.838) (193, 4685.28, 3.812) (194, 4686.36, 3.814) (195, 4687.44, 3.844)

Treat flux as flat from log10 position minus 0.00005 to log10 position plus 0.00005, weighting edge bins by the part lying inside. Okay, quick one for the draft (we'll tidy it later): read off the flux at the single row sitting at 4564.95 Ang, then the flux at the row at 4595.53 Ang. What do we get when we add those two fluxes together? 8.35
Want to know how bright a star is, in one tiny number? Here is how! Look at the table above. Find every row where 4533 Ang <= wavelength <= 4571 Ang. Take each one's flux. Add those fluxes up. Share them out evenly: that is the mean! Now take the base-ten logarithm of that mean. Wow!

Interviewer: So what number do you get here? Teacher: 0.596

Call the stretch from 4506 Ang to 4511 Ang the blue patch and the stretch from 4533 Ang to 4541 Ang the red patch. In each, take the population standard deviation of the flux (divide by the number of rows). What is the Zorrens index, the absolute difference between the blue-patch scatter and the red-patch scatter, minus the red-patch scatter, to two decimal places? -0.01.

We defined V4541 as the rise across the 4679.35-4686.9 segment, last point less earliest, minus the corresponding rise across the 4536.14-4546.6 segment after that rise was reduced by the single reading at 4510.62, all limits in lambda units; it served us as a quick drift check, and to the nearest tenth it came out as 4.0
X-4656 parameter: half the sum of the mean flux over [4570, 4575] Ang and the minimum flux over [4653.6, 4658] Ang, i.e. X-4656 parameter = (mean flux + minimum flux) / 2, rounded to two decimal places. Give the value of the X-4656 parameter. 4.07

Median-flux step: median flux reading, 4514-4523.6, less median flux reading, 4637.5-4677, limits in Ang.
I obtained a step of 0.08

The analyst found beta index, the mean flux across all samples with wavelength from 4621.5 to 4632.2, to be 4.16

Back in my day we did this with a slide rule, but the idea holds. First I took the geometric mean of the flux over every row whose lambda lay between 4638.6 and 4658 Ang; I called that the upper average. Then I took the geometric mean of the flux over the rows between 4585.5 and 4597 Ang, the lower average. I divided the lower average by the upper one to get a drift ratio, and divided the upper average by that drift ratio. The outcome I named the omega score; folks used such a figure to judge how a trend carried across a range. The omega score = 3.9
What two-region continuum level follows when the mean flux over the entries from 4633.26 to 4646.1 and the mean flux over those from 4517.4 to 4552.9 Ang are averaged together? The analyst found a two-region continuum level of 3.94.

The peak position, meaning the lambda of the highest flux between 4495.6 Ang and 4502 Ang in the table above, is 4501.28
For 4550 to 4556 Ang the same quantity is 4555.50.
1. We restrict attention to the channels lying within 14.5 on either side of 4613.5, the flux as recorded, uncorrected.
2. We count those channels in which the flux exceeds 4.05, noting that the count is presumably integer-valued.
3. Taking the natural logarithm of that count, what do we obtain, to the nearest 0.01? 3.18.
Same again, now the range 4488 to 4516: 2.48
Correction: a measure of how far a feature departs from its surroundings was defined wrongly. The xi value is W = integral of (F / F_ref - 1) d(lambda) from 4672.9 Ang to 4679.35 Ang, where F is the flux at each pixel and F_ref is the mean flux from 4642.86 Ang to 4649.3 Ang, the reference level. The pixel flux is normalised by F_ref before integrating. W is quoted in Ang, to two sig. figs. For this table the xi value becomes 0.14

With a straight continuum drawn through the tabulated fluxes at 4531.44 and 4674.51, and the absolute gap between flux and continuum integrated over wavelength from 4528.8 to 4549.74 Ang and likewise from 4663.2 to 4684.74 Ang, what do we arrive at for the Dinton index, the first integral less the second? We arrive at -1.7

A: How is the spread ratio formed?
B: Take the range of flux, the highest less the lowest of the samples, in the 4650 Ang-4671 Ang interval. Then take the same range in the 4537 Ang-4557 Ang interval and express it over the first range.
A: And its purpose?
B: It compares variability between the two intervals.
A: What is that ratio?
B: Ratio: 1.50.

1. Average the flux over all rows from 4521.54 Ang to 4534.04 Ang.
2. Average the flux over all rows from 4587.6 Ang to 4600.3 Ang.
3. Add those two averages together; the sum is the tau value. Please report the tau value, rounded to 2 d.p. 7.99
